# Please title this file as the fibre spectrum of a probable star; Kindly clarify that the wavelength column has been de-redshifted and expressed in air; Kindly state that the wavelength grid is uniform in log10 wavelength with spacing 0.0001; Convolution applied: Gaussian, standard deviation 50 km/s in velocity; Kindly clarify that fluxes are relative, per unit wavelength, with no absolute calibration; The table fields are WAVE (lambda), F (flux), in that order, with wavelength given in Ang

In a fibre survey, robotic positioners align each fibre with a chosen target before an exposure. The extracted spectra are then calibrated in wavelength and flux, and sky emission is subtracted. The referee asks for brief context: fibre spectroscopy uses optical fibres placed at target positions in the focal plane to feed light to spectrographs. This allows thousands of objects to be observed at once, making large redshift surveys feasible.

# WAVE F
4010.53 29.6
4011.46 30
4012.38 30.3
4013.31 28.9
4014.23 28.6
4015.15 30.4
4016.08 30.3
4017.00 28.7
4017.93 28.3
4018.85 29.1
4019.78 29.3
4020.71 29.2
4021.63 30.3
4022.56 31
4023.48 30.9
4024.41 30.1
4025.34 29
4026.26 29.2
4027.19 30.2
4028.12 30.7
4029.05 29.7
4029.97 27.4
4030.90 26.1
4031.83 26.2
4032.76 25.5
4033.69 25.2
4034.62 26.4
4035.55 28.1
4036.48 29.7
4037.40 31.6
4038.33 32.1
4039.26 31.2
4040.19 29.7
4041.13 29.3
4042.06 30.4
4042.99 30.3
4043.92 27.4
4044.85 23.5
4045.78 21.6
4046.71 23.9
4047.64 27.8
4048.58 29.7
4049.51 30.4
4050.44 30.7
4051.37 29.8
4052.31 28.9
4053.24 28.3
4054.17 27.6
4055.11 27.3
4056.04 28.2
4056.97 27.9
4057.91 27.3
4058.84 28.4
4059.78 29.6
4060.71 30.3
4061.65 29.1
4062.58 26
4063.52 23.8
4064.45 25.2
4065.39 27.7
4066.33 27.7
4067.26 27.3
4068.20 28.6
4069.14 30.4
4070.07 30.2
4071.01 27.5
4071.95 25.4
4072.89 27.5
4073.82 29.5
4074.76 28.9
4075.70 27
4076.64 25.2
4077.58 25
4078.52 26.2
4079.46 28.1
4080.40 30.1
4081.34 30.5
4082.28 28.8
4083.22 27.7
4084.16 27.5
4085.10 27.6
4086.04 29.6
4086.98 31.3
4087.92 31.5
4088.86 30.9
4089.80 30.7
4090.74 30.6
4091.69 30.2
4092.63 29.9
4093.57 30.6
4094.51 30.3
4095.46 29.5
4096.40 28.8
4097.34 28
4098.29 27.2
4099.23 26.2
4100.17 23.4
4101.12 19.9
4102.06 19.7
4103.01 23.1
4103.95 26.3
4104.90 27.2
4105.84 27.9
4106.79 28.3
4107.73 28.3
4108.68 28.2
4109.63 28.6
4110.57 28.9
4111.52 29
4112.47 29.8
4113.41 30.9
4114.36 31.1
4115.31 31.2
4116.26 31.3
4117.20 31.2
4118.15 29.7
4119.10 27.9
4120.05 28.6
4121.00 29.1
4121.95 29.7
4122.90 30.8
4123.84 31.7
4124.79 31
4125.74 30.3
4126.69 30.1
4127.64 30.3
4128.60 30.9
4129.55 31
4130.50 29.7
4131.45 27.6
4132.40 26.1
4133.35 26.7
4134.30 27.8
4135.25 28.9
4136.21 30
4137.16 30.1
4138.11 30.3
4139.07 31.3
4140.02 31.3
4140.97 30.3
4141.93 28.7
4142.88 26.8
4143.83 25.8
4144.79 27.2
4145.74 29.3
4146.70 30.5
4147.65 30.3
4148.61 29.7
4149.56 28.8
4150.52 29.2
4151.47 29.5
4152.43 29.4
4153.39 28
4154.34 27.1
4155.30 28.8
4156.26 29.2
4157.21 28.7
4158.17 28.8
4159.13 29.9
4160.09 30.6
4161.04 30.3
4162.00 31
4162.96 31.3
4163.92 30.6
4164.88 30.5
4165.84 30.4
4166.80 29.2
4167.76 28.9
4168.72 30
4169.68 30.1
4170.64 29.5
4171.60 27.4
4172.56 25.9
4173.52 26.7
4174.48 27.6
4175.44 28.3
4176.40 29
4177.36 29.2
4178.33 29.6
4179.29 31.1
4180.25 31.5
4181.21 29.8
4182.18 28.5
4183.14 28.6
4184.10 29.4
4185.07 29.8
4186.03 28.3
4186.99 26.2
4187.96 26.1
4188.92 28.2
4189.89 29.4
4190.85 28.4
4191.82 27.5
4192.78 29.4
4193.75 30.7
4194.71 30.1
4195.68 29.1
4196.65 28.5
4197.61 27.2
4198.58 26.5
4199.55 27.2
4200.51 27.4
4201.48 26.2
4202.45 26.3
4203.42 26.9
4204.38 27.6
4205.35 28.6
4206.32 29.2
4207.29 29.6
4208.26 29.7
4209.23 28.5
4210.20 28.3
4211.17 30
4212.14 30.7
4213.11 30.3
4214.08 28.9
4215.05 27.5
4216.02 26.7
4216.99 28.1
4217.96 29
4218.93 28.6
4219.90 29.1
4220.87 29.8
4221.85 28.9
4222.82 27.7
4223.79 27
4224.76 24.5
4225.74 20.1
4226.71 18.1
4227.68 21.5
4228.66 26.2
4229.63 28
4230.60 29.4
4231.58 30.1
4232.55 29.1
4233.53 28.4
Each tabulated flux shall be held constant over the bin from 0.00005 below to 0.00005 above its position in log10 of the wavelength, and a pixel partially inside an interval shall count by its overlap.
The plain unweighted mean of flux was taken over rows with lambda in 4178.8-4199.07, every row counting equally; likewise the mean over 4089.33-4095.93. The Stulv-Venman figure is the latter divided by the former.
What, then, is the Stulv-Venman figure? 1.05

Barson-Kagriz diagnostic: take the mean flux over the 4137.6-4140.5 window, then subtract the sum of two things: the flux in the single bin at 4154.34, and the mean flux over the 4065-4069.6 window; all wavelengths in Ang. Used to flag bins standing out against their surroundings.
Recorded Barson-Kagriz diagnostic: -24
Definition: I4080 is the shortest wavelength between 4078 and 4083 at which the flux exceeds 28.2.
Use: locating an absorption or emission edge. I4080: 4080.40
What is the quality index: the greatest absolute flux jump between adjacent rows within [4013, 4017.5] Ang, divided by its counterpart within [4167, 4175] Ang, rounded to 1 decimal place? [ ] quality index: 0.9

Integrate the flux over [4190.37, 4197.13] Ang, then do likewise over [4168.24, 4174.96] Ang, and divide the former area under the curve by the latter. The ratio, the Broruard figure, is 1.04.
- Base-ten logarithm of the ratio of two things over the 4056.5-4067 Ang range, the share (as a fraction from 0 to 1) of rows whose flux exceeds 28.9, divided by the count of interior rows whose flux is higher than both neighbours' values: -0.56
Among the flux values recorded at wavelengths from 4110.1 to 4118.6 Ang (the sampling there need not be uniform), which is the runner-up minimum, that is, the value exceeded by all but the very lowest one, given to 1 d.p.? 29.0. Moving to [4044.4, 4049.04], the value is 23.5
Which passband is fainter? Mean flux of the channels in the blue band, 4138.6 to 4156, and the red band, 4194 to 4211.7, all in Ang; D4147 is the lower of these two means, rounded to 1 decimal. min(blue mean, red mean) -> 28.2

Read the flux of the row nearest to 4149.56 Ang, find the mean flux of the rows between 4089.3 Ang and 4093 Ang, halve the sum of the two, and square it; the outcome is 875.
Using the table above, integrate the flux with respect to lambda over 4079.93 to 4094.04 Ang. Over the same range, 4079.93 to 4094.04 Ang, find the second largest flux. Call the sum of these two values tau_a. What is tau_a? 452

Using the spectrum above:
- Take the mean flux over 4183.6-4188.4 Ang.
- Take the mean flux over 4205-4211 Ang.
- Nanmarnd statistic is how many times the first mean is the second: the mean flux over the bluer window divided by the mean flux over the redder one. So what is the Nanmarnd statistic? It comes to 0.96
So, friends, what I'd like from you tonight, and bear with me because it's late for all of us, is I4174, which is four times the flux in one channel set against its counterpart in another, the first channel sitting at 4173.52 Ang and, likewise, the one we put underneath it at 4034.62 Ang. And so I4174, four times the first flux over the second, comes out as 4.0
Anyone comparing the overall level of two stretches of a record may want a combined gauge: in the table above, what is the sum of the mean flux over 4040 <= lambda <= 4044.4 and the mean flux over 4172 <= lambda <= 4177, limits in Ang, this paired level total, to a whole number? 57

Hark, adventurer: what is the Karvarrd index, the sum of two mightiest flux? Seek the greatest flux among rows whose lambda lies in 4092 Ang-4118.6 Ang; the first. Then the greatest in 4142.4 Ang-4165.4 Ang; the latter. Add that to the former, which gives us 62.6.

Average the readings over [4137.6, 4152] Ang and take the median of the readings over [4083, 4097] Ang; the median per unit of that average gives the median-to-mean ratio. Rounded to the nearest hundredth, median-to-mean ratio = 1.03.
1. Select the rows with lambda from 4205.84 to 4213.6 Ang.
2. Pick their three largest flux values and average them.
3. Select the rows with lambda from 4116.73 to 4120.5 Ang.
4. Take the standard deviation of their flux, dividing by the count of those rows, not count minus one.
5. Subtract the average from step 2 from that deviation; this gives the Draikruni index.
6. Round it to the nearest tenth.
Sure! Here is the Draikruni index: -29.1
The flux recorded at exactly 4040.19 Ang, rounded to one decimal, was 29.7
